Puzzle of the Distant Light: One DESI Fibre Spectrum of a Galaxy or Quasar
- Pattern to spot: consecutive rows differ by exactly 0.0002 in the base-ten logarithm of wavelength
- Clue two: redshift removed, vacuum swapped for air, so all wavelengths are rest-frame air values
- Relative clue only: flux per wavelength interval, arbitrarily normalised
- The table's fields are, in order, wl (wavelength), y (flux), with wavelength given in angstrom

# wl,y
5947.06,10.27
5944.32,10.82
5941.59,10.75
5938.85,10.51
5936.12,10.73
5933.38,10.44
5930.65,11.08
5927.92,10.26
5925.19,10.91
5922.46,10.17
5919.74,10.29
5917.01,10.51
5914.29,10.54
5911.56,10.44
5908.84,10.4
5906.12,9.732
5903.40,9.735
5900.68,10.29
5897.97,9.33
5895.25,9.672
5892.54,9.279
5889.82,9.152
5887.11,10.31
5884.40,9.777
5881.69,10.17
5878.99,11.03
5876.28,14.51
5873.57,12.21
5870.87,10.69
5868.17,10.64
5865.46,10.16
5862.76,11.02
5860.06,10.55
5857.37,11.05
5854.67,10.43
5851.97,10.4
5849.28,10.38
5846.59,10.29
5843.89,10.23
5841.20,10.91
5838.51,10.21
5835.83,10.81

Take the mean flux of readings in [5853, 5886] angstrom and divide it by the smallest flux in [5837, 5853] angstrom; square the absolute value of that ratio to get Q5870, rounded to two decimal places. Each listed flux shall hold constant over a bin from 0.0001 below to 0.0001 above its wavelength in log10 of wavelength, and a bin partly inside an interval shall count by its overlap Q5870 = 1.16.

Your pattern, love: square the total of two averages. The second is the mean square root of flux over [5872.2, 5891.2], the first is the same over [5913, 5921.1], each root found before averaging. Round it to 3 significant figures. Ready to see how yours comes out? 42.8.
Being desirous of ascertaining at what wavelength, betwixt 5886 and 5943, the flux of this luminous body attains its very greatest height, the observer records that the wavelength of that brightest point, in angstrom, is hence 5930.65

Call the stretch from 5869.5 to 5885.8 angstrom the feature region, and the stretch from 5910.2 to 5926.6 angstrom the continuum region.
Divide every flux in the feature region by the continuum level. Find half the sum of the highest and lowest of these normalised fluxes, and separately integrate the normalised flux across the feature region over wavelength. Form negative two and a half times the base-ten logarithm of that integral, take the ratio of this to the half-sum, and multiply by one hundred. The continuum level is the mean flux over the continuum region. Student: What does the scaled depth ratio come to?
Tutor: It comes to -269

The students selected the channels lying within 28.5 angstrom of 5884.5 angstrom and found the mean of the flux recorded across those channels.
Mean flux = 10.5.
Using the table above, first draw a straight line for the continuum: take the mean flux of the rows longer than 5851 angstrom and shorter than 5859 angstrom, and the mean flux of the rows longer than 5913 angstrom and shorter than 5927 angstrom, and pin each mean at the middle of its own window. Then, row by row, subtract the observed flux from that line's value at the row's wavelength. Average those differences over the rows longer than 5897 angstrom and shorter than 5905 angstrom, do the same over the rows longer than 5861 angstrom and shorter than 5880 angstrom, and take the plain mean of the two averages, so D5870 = -0.07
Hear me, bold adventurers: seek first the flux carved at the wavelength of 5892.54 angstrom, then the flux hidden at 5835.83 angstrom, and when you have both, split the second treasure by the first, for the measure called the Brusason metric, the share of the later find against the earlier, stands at 1.16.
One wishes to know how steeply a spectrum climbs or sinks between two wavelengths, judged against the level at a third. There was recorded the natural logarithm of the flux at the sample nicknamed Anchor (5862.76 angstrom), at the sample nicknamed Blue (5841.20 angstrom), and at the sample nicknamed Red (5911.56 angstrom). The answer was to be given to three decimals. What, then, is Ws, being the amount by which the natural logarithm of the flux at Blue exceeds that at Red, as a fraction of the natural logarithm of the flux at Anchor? 0.018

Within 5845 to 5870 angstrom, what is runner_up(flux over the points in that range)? 11.02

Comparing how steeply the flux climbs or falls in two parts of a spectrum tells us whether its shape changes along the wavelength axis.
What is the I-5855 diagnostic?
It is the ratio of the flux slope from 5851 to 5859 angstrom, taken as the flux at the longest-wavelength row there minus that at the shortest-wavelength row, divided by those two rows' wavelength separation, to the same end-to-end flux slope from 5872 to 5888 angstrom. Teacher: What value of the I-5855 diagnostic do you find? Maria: -1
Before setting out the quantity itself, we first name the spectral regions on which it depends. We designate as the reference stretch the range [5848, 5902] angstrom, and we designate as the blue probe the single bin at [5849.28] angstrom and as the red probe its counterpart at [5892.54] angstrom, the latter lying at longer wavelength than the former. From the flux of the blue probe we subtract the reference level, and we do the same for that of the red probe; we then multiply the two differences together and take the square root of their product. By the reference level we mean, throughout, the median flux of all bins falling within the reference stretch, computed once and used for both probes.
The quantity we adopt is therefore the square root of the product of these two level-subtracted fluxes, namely 0.11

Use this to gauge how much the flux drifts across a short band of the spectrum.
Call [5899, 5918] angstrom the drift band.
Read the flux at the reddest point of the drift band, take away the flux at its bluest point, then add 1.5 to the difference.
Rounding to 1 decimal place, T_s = 1.7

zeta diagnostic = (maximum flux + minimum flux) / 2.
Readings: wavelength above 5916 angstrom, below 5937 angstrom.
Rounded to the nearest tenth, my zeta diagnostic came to 10.6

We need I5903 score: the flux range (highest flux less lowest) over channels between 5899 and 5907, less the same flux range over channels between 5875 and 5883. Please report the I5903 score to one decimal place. -3.8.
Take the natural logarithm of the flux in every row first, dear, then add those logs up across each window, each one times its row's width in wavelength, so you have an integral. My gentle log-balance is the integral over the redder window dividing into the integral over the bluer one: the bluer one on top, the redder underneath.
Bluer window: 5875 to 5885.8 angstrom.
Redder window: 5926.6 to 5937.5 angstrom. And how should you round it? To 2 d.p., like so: 1.01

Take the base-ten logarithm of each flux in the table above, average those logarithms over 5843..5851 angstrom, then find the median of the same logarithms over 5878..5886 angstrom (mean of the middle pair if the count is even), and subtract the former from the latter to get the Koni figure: -0.01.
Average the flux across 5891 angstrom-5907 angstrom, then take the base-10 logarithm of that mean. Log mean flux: 0.99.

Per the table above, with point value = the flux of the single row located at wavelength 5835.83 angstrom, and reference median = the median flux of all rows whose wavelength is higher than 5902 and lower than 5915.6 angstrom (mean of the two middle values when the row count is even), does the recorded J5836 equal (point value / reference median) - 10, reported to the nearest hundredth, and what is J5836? -8.96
